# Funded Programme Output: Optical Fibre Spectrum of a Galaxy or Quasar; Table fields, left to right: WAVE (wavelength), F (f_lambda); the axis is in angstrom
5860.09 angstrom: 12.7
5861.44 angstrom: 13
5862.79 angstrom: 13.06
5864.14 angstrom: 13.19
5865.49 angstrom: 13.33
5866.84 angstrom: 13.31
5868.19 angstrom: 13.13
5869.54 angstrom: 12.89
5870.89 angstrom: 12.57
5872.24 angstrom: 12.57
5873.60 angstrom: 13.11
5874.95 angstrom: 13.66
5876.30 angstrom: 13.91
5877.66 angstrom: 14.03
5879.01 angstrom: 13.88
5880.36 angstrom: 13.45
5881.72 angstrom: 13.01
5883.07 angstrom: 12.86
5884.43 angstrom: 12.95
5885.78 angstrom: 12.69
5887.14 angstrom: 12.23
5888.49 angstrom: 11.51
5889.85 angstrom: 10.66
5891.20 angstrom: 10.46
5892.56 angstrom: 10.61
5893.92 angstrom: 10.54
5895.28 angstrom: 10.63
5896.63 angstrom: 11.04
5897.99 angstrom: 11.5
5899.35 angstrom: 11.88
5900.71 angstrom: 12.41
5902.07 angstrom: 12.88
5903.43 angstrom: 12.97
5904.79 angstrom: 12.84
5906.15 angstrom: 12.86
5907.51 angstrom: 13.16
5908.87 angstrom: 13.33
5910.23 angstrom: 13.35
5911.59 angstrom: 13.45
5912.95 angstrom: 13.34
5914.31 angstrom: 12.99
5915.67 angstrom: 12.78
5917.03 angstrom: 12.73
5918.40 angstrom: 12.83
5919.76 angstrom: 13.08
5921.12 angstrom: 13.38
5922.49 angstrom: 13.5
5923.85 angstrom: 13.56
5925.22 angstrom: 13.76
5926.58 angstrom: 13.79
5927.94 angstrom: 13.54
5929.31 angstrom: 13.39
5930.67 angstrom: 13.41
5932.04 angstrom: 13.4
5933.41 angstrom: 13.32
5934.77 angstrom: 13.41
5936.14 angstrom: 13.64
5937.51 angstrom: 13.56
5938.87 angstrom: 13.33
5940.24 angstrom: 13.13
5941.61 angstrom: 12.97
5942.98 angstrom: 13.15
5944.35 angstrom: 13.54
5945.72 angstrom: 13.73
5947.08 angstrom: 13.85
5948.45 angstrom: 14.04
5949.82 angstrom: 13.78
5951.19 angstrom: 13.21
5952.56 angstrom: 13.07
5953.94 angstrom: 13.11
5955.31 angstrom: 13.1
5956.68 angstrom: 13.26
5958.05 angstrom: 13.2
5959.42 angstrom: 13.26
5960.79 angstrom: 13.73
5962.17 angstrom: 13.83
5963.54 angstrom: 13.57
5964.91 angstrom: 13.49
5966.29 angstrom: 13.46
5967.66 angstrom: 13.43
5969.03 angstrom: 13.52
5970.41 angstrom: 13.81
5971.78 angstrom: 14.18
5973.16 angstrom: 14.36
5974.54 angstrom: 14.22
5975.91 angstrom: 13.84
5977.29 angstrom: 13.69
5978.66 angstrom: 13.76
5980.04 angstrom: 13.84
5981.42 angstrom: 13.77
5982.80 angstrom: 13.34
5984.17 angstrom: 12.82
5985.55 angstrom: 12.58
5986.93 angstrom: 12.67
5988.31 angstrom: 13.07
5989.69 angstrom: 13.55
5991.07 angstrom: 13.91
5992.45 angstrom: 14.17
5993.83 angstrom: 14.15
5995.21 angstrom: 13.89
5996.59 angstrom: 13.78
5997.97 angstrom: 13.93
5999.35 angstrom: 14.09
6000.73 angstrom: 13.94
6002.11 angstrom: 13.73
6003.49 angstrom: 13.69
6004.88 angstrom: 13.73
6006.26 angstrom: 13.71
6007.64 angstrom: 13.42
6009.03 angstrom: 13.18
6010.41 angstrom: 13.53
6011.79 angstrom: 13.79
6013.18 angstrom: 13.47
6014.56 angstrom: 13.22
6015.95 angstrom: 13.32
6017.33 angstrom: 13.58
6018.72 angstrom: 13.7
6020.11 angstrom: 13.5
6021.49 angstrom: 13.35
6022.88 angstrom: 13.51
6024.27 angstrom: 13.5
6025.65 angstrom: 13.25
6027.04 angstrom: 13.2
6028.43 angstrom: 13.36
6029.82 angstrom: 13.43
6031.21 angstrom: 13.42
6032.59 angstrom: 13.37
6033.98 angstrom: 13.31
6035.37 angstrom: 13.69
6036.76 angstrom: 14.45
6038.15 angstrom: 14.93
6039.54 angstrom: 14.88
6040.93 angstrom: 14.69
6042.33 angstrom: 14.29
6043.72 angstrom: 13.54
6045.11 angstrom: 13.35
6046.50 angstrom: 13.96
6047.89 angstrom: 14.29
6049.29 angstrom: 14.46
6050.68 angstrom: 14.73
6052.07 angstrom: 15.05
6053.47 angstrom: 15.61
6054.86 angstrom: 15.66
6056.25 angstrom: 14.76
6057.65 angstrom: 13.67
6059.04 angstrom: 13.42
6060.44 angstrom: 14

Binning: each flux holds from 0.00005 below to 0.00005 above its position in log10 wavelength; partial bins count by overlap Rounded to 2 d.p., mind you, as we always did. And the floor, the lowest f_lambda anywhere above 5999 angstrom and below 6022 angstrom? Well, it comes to 13.18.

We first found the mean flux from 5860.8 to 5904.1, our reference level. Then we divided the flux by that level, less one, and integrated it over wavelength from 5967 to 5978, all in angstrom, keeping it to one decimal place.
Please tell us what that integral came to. 1.2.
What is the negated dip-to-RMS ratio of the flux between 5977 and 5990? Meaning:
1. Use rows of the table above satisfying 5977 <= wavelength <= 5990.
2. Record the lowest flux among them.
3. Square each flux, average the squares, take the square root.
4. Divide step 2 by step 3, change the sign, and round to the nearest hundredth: -0.94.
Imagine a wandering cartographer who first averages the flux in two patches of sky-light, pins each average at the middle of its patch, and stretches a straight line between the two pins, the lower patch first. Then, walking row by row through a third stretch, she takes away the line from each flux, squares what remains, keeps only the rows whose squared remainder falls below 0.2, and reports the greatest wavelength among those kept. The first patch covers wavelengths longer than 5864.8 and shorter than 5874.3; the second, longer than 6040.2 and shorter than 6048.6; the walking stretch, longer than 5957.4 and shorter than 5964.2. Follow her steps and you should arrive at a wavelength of 5963.54 angstrom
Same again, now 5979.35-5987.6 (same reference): 5982.80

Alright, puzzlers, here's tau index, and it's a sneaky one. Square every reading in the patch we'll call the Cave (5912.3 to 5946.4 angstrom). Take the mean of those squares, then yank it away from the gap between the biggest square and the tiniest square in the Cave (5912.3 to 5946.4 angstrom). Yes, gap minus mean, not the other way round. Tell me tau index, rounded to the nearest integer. -150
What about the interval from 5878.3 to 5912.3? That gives -69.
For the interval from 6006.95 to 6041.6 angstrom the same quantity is -137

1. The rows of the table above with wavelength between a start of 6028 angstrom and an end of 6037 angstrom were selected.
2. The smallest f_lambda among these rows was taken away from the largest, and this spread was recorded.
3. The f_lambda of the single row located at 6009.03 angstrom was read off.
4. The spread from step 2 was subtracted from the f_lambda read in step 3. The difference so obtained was 12.0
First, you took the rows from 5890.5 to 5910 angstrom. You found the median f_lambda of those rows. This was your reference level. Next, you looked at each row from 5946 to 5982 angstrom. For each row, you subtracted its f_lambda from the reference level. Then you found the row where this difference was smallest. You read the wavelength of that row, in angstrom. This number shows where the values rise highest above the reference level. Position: 5973.16 angstrom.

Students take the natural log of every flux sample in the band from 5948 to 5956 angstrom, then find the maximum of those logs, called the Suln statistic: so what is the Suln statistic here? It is 2.64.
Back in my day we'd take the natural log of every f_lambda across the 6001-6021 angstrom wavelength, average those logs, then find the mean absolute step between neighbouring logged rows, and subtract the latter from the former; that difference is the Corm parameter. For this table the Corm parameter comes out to 2.59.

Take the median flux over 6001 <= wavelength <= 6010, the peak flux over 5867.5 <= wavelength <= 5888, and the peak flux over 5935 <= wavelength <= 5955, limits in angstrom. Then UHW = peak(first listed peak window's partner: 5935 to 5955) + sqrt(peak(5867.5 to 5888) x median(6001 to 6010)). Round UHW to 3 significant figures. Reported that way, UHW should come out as 27.9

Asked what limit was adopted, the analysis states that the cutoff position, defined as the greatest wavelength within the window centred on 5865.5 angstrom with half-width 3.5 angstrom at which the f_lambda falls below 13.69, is 5868.19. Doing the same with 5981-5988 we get 5986.93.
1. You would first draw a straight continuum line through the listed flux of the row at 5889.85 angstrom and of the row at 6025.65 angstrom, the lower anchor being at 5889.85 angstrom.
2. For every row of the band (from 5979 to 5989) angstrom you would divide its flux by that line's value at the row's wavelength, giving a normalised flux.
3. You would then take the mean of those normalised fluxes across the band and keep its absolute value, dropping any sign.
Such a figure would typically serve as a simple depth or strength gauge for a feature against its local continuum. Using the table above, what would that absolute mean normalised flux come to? 1.06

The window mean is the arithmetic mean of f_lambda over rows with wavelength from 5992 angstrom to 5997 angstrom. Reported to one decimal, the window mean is 14.0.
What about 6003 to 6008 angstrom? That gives 13.6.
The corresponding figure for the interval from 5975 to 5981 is 13.8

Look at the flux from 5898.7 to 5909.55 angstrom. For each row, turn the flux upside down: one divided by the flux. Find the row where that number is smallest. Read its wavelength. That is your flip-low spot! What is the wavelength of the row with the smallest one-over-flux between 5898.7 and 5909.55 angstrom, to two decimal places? 5908.87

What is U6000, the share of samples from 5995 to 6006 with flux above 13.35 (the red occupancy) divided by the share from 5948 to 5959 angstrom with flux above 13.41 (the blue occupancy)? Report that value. 4.0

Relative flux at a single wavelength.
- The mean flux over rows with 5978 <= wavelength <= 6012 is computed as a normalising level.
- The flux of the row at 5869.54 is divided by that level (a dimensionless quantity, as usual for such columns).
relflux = 0.95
